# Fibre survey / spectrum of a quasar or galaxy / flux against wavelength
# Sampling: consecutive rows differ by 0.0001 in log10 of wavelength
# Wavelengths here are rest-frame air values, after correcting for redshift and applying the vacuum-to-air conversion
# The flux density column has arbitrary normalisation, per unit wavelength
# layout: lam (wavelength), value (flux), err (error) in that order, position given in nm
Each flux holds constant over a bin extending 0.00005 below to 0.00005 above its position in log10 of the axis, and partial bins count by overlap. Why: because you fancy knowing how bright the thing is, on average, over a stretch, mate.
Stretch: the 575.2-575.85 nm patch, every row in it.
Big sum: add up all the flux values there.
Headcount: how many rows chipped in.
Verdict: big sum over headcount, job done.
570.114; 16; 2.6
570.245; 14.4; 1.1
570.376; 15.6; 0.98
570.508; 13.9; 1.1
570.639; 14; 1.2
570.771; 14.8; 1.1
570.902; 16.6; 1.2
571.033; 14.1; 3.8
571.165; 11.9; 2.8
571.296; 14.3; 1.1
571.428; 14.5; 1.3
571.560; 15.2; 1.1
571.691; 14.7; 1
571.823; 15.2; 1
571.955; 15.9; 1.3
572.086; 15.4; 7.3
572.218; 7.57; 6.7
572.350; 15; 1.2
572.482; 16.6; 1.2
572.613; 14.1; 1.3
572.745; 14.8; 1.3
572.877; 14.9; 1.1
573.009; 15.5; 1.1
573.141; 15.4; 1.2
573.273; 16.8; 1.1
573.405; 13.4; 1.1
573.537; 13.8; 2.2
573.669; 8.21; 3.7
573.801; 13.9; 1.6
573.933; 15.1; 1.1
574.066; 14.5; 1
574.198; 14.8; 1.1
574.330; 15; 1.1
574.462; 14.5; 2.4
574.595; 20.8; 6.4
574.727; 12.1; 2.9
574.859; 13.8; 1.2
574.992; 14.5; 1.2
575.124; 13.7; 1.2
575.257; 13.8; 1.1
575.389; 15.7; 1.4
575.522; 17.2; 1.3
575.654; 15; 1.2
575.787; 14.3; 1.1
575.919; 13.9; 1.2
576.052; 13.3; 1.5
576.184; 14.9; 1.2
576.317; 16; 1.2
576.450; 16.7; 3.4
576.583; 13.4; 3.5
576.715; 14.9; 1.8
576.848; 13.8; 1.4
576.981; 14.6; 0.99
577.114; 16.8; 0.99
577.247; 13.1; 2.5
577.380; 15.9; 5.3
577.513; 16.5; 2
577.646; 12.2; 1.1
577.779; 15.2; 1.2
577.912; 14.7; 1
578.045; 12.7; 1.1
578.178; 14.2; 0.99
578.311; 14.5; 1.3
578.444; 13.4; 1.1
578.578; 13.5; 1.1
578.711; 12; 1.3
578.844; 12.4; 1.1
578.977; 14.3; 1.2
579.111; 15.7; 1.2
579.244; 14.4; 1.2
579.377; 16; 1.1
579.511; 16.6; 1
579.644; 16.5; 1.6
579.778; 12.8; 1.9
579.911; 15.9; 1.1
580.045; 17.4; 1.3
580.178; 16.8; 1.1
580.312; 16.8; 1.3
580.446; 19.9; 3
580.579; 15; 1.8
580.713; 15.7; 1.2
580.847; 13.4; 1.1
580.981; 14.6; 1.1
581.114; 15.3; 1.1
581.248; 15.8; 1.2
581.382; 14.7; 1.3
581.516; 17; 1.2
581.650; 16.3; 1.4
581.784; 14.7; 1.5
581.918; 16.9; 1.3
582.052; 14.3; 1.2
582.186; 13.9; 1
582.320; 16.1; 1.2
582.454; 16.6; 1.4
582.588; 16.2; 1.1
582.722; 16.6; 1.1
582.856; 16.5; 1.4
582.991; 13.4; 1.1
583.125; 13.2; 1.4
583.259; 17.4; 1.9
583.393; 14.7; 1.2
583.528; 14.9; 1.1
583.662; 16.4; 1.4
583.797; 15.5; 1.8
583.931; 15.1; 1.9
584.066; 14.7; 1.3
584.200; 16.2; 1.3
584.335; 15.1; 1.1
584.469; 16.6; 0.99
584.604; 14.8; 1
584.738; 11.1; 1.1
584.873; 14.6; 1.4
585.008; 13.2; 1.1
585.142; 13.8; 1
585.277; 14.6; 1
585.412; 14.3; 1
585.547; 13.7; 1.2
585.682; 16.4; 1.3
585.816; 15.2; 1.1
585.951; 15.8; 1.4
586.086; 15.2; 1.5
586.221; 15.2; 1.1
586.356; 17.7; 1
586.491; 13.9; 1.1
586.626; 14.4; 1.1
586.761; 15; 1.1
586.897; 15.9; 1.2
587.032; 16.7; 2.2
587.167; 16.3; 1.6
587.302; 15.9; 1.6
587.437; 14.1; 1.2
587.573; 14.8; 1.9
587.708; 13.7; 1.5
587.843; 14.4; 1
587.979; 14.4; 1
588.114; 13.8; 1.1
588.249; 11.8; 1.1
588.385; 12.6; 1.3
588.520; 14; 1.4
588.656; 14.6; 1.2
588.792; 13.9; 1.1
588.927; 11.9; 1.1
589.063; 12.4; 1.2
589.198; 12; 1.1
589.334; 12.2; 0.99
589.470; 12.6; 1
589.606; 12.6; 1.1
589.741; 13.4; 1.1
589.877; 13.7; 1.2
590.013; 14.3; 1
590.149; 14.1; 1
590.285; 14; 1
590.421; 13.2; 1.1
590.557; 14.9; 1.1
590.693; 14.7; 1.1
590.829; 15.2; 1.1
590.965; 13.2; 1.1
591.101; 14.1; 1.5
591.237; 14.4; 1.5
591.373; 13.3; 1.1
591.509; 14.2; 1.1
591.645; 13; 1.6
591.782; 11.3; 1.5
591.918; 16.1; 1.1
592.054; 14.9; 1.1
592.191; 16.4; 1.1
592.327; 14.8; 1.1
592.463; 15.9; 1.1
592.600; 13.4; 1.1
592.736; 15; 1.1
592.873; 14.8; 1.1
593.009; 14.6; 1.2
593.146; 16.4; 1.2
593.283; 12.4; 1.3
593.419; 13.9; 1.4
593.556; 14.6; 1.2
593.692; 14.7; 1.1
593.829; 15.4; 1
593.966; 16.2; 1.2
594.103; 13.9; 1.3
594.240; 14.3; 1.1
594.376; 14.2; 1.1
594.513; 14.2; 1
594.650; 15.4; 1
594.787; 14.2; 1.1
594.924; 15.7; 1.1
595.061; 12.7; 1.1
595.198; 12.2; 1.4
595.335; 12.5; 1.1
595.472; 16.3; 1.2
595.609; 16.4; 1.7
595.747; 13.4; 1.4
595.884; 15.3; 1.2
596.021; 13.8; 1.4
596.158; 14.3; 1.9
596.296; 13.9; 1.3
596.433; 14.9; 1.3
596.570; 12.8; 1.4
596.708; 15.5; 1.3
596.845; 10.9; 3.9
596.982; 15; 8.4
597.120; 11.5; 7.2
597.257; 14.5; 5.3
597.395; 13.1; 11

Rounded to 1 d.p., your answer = 15.2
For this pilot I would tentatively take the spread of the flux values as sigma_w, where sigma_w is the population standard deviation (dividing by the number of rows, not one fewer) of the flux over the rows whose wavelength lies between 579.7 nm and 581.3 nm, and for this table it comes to 1.79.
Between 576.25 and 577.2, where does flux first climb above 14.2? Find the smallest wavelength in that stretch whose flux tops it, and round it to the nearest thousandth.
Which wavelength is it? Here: 576.317 nm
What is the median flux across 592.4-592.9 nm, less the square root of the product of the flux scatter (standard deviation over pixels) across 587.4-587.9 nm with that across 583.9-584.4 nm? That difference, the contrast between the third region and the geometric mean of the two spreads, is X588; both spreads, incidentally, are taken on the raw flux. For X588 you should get 14.4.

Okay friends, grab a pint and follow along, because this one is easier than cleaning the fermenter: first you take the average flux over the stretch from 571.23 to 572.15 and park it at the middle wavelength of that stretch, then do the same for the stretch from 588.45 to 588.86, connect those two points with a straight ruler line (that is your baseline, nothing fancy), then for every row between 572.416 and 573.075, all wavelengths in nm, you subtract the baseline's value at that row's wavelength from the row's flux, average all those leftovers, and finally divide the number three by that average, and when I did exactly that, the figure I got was 15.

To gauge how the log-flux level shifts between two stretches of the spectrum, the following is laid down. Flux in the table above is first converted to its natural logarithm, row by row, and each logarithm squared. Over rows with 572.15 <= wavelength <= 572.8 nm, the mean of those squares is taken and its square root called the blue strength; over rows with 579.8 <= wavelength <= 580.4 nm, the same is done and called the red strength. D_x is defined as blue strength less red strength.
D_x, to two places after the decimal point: -0.22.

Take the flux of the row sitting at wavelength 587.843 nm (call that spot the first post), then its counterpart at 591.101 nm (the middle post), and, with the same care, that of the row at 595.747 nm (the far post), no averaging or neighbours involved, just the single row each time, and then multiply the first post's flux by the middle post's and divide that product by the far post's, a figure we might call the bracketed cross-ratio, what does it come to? 15.2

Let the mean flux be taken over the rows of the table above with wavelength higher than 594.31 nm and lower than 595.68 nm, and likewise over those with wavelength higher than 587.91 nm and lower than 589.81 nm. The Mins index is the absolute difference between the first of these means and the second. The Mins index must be 1.4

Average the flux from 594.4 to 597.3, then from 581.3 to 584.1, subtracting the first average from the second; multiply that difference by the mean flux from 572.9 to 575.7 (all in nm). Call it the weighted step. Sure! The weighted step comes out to 21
